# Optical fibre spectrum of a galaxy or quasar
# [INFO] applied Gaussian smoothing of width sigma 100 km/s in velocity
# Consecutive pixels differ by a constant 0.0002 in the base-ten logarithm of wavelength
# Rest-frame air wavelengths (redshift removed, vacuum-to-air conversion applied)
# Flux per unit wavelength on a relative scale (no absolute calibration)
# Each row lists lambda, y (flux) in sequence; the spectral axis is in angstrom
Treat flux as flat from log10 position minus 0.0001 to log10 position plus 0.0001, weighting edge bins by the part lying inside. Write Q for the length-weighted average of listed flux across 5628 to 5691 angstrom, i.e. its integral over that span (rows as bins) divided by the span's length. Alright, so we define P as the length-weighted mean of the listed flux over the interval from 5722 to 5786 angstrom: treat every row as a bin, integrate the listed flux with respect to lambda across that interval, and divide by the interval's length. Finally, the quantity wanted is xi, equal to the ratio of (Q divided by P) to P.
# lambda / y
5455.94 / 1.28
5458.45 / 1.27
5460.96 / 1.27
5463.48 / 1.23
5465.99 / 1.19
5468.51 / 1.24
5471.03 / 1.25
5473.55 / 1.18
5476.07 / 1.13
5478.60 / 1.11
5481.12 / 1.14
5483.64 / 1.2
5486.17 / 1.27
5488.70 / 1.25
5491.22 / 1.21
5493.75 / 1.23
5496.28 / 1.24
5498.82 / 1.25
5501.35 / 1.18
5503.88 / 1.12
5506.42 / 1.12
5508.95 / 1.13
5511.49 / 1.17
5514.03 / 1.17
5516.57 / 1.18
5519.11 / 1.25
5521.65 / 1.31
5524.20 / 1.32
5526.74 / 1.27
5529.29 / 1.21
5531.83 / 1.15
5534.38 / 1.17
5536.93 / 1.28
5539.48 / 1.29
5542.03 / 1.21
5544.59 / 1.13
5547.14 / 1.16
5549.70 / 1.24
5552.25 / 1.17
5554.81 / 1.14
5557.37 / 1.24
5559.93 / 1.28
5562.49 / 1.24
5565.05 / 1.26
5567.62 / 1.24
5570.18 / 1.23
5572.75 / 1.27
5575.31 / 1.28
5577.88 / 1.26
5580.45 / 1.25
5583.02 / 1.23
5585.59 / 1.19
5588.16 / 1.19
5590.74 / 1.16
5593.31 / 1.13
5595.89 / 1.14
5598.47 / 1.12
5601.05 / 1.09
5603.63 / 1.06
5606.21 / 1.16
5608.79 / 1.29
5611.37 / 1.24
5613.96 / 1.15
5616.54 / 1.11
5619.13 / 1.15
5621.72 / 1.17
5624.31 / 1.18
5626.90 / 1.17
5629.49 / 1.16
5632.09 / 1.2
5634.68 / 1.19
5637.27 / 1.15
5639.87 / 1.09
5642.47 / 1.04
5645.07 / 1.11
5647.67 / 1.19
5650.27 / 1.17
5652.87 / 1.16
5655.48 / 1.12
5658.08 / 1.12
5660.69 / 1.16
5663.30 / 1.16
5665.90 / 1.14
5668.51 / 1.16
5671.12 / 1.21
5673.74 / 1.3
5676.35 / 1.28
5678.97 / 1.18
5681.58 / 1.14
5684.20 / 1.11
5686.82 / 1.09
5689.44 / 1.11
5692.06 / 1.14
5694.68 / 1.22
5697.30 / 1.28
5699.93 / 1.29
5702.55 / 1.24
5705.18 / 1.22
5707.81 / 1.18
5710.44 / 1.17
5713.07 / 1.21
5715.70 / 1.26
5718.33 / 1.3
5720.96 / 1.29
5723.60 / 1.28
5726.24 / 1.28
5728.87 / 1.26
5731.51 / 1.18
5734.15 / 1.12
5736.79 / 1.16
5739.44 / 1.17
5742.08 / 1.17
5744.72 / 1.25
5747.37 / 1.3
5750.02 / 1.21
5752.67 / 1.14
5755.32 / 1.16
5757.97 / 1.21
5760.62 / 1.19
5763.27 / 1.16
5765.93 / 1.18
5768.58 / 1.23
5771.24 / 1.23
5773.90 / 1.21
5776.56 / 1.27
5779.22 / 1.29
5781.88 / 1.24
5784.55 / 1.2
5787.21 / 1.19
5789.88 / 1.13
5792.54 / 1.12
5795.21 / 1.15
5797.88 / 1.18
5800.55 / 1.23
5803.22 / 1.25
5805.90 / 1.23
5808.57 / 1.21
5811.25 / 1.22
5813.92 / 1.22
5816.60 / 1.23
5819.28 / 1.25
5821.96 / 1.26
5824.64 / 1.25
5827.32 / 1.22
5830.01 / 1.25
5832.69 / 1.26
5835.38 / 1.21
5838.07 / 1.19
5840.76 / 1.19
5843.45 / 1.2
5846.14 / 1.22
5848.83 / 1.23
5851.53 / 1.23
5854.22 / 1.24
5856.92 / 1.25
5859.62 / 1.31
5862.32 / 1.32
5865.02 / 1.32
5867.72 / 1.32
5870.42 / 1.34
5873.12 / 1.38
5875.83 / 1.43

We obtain 0.79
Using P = 1.21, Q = 1.16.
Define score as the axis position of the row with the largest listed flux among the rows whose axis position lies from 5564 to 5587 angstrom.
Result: 5575.31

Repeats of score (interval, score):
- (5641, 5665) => 5647.67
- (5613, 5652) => 5632.09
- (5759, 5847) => 5779.22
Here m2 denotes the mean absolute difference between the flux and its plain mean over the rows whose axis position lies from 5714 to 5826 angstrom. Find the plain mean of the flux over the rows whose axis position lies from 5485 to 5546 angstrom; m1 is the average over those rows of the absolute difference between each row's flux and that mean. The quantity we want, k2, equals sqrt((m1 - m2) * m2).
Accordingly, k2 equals 0.020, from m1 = 0.051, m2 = 0.042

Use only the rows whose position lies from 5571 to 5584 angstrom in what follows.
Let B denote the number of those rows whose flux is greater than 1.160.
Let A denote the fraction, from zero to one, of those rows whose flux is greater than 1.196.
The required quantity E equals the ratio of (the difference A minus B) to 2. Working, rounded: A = 1.00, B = 5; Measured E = -2.0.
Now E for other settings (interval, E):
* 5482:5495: -2.0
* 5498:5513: -1.4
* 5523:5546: -3.2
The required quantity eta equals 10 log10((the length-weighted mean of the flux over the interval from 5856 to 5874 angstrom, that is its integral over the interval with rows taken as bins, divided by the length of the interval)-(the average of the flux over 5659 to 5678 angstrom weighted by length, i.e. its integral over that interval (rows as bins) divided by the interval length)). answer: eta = -9.2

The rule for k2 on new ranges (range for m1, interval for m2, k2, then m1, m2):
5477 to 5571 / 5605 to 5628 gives 0.021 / 0.049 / 0.038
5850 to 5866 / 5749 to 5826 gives 0.012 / 0.038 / 0.034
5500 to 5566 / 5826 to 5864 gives 0.027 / 0.054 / 0.030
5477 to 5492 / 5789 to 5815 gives 0.018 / 0.048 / 0.039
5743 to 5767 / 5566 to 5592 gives 0.015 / 0.038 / 0.030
